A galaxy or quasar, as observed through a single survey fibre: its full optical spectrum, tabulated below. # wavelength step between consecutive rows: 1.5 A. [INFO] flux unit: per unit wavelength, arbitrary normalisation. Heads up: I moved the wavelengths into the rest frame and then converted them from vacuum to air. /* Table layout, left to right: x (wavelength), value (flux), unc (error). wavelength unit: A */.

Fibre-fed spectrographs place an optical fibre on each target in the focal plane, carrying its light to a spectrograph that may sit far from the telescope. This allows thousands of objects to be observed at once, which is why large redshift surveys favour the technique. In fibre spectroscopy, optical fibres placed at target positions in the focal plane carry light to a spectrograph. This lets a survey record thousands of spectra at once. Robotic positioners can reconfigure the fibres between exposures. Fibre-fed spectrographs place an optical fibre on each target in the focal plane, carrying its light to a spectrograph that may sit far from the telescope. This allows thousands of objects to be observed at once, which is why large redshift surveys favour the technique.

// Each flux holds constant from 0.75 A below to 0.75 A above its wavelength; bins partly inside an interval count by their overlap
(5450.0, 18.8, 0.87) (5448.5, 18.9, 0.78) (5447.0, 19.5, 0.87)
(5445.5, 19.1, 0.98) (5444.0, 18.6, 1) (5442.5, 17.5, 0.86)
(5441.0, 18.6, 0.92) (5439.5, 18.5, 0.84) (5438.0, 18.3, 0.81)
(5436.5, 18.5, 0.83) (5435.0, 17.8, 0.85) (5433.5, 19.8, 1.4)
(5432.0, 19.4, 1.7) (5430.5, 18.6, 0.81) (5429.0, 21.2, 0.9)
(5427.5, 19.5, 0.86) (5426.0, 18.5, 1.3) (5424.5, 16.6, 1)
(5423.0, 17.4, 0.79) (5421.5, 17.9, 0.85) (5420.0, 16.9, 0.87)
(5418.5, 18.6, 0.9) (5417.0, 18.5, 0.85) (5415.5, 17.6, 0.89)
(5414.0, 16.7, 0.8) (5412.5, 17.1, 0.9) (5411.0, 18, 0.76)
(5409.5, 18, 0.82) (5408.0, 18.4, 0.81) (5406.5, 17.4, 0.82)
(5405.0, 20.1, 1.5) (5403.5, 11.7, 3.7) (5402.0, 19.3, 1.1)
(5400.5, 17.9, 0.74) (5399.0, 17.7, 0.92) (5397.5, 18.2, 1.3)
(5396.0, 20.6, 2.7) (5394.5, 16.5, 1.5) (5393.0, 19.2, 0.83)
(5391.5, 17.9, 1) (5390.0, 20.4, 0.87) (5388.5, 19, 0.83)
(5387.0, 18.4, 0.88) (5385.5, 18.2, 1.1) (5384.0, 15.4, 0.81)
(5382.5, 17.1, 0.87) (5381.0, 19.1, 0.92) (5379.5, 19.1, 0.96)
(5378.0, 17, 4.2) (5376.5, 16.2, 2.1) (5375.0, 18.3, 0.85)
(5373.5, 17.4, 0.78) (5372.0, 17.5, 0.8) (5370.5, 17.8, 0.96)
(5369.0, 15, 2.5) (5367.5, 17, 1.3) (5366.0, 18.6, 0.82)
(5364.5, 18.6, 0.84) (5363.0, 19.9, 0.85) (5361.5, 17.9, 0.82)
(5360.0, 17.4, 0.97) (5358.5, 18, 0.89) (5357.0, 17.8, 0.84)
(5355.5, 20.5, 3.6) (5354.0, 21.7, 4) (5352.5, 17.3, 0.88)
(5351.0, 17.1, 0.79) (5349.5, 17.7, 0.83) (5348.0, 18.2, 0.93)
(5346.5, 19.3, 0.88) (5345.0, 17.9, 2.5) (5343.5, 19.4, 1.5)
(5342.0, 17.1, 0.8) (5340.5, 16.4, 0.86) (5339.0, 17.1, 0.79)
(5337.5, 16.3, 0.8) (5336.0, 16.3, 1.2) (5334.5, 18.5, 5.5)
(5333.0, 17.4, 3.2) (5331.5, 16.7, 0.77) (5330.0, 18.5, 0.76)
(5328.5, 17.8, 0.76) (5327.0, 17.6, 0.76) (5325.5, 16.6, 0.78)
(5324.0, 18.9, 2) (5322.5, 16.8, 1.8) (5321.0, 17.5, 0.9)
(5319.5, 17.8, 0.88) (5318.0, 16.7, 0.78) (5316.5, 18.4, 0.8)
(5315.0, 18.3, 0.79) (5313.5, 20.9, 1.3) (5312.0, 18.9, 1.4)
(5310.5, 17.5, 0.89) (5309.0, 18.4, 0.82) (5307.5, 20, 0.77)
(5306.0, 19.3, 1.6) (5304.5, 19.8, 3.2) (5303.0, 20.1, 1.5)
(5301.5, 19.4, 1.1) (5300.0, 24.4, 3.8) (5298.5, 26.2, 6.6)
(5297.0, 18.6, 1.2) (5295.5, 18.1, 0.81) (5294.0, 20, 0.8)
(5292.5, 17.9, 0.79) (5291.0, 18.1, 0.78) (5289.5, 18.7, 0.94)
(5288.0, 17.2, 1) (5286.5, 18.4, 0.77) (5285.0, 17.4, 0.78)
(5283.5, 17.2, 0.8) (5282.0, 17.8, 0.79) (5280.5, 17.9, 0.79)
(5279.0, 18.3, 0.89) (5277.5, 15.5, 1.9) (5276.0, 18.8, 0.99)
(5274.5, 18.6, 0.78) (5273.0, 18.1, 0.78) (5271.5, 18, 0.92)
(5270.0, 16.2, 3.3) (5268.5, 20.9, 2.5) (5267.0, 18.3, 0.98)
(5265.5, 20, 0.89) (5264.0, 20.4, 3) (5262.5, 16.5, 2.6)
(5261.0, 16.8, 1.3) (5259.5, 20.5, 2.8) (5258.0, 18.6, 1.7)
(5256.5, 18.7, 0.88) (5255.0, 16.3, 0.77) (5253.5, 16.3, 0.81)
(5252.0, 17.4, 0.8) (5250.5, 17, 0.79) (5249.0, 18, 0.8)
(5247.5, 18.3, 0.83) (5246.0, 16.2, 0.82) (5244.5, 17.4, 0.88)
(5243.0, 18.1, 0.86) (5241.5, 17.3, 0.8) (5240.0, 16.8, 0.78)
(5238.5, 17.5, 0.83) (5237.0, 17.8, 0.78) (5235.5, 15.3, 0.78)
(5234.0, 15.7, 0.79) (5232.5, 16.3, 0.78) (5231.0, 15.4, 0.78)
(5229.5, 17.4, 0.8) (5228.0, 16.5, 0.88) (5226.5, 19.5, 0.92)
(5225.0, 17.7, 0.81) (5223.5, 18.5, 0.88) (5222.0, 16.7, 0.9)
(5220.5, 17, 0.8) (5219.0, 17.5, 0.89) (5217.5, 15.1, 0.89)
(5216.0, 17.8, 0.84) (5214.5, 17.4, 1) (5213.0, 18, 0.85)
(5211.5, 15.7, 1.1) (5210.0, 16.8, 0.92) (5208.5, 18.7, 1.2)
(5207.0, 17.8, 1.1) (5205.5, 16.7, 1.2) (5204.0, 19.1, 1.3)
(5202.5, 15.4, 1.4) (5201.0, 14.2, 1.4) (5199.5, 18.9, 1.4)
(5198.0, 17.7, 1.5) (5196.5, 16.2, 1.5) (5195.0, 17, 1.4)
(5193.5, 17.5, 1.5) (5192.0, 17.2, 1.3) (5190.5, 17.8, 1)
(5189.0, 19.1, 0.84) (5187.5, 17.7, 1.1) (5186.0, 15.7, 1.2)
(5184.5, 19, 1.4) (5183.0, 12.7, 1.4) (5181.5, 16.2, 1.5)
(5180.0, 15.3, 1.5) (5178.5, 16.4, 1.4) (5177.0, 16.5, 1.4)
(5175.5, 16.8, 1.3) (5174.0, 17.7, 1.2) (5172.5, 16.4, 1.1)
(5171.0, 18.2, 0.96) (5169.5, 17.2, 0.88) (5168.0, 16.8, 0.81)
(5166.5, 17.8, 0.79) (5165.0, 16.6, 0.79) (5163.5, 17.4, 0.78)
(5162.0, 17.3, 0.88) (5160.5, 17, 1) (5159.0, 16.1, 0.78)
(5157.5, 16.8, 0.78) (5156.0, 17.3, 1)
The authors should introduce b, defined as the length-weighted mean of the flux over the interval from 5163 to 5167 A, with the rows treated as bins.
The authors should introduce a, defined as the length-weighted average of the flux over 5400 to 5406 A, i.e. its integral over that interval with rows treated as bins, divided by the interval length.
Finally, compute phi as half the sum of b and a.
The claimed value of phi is 17.2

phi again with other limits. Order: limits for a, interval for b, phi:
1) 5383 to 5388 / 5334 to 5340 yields 17.2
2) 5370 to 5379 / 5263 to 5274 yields 18.1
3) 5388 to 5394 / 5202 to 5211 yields 18.2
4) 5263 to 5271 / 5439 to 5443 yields 18.6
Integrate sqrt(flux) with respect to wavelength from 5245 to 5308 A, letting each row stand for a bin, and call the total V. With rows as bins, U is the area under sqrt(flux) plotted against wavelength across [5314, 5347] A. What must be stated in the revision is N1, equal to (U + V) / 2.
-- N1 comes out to 205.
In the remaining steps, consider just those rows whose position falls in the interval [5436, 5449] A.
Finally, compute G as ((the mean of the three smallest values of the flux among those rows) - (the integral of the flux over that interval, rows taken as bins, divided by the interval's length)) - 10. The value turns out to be -10.51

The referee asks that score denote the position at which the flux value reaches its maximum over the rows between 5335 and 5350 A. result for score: 5343.5 A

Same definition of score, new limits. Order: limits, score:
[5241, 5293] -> 5268.5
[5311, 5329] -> 5313.5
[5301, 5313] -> 5303.0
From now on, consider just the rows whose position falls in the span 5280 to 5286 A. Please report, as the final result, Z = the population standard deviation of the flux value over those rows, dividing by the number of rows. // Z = 0.3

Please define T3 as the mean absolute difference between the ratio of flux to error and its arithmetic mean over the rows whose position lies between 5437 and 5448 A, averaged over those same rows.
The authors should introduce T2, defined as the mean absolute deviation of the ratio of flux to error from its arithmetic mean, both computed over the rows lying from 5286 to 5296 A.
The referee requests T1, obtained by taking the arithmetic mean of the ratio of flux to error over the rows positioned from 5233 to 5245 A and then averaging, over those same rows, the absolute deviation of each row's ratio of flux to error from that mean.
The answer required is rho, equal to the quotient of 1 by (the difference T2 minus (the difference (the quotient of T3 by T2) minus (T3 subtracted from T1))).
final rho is 1.1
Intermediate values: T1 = 1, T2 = 2.0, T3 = 1.3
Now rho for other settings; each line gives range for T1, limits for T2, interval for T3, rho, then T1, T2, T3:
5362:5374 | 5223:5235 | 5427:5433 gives -0.3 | 5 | 0.9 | 4.4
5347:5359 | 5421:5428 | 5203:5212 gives 0.1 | 6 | 3.1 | 1.2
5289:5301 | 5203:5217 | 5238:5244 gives 0.1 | 7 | 2.3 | 0.3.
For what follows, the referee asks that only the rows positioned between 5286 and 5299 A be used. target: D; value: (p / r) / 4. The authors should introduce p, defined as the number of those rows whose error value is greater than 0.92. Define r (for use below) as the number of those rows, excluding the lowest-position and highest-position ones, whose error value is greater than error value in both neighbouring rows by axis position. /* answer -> 1.00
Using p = 4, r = 1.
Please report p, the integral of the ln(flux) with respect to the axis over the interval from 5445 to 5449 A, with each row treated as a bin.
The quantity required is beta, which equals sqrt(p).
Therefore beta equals 3.44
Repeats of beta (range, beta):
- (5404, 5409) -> 3.81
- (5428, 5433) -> 3.86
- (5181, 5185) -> 3.31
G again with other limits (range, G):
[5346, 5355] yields -11.22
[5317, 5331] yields -10.88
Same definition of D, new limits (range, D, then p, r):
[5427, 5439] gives 0.25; 2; 2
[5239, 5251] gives 0.00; 0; 2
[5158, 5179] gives 1.75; 7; 1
